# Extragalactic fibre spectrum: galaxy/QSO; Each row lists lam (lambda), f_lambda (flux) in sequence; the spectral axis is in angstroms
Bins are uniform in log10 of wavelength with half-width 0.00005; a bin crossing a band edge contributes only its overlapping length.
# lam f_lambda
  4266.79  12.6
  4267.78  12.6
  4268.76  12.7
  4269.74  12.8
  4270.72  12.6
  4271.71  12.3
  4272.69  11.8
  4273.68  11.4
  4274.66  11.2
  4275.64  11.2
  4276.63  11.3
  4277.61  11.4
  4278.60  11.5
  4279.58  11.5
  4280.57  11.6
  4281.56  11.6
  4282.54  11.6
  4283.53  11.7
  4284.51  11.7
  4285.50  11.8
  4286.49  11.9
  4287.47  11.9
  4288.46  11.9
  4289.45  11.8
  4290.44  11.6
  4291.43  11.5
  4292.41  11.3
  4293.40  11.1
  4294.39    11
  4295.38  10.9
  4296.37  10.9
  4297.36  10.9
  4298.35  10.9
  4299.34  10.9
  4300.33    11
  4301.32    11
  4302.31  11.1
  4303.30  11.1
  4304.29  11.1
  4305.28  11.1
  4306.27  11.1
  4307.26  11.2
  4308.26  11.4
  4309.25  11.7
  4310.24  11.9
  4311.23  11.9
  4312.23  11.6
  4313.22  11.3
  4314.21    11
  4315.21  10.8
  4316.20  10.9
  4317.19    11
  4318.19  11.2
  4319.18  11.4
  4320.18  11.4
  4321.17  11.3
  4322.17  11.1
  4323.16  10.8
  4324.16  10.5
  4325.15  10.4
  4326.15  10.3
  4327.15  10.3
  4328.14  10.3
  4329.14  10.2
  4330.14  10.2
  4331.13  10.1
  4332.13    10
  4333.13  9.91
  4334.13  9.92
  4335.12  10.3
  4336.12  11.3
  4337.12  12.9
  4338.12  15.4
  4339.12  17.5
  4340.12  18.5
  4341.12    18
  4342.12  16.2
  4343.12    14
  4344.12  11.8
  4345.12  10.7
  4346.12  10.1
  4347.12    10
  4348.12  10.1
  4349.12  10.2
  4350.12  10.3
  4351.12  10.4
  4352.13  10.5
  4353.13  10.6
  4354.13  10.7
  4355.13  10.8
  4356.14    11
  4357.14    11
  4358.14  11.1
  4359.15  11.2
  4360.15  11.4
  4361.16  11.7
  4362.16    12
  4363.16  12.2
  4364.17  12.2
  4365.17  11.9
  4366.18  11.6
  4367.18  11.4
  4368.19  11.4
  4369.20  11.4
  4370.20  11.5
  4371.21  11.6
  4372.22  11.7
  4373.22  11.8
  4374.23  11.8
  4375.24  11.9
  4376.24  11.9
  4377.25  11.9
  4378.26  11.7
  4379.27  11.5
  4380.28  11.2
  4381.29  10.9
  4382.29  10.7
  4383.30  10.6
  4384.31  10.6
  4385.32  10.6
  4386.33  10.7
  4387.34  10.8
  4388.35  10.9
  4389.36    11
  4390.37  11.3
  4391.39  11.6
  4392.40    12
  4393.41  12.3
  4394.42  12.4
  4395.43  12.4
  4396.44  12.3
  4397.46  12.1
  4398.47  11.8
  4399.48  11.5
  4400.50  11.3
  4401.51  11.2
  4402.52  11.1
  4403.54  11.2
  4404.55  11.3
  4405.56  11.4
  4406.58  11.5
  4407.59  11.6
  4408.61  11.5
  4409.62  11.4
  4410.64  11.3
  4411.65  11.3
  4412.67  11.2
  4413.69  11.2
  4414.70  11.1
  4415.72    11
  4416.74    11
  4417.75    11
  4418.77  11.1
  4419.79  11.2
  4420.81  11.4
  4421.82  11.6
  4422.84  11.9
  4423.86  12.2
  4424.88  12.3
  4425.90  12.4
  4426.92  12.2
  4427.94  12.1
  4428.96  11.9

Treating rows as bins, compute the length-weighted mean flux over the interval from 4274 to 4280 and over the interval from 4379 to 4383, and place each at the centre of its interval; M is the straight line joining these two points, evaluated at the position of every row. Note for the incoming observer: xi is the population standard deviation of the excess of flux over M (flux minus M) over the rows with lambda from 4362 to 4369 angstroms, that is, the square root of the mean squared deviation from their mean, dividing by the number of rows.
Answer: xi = 0.32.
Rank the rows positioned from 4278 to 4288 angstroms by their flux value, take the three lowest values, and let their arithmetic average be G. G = 11.5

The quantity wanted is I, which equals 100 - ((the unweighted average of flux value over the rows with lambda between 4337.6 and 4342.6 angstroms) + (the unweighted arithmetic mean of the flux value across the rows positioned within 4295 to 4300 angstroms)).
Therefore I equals 72.0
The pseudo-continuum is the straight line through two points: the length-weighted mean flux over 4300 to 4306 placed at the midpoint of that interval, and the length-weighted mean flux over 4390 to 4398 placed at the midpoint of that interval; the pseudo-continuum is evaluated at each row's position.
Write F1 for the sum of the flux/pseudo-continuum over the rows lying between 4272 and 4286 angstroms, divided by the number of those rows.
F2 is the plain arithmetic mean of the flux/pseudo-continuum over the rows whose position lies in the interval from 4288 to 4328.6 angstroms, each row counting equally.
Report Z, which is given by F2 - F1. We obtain -0.07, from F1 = 1.06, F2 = 1.00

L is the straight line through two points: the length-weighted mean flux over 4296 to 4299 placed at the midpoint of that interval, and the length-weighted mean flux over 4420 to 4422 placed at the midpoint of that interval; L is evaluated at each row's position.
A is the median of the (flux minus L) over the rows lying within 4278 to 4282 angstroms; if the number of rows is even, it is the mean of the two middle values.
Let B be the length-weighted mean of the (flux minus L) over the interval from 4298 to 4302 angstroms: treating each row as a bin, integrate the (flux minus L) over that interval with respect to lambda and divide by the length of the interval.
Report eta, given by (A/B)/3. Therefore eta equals 4.8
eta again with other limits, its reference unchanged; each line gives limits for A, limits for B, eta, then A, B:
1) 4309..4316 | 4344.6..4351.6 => -0.2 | 0.64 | -0.9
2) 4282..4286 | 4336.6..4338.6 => 0.1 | 0.87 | 3.0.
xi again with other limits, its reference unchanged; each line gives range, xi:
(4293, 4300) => 0.07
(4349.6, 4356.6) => 0.23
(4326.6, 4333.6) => 0.13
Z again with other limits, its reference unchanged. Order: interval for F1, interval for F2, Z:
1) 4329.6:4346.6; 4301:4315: -0.10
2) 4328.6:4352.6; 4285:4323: -0.03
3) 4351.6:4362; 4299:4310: 0.06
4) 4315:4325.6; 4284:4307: 0.05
